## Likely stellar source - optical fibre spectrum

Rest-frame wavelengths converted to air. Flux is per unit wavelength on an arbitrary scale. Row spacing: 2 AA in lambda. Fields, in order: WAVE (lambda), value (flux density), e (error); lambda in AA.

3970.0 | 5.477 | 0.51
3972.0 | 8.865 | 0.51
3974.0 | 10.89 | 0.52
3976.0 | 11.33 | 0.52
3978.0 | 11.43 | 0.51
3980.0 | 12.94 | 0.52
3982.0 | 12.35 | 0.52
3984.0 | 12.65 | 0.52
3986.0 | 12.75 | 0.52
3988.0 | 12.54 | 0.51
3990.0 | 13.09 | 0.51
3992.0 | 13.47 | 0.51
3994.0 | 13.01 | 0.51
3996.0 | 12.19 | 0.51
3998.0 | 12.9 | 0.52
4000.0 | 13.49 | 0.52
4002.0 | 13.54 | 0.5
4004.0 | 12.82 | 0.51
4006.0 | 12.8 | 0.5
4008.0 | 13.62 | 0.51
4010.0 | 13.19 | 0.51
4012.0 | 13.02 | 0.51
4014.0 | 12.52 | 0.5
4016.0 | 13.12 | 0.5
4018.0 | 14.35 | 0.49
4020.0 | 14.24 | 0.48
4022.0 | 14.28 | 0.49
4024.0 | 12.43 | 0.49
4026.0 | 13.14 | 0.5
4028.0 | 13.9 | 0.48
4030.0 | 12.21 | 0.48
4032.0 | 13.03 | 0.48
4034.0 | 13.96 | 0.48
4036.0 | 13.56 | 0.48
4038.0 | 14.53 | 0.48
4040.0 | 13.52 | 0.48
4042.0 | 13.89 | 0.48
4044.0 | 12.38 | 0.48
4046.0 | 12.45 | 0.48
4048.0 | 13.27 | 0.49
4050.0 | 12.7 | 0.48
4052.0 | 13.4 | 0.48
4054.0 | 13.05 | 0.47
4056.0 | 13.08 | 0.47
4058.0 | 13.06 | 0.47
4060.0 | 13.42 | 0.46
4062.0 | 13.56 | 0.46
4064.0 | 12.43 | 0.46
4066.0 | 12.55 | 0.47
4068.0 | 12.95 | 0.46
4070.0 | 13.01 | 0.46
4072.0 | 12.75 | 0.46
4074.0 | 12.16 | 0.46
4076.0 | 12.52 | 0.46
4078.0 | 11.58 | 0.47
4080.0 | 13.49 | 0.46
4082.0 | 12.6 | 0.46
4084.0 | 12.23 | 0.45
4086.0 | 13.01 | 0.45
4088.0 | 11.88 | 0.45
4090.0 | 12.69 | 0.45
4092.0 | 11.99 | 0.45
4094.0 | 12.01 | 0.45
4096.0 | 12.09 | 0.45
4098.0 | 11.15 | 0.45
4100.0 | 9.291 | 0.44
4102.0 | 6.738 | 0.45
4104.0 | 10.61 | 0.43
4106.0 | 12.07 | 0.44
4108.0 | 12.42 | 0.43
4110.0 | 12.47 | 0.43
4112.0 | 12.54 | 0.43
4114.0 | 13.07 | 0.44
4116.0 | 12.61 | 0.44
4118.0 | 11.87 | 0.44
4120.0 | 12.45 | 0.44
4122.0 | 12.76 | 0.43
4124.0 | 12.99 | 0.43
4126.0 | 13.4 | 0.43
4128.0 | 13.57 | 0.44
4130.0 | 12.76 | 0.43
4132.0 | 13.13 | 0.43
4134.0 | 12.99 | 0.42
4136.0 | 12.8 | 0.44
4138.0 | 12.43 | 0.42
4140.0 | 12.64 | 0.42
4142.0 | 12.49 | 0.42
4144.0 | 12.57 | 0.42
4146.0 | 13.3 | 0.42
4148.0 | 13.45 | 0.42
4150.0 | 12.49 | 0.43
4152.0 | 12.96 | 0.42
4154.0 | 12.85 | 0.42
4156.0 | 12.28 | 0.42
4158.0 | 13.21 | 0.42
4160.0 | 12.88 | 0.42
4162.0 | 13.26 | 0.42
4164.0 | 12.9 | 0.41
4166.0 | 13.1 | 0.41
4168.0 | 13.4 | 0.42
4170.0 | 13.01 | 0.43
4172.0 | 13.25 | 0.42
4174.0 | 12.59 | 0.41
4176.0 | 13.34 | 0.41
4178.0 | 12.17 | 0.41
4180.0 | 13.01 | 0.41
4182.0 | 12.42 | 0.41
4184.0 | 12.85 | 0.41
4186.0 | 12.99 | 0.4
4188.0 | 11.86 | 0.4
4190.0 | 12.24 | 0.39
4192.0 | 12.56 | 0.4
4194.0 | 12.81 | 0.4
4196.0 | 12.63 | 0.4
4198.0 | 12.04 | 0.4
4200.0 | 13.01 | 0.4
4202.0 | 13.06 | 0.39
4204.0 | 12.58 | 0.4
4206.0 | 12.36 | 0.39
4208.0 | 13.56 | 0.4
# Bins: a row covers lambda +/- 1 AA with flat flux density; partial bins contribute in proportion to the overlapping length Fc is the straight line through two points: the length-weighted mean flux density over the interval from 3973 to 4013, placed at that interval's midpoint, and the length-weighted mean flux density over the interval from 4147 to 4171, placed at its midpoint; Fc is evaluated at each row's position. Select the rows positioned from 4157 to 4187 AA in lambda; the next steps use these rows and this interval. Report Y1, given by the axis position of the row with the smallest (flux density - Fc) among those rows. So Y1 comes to 4178.0 AA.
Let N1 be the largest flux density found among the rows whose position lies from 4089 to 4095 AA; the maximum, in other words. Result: 12.69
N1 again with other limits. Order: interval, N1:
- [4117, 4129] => 13.57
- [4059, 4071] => 13.56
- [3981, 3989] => 12.75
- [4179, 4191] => 13.01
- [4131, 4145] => 13.13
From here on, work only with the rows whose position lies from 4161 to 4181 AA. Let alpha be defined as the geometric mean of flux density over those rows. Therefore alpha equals 13.0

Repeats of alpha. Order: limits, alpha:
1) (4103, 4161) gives 12.7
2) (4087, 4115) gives 11.4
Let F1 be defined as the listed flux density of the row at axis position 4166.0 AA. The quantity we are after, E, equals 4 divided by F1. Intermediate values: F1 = 13.1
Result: 0.305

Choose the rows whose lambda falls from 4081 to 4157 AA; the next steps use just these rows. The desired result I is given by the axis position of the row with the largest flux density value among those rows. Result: 4128.0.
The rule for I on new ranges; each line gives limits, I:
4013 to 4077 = 4038.0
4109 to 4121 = 4114.0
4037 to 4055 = 4038.0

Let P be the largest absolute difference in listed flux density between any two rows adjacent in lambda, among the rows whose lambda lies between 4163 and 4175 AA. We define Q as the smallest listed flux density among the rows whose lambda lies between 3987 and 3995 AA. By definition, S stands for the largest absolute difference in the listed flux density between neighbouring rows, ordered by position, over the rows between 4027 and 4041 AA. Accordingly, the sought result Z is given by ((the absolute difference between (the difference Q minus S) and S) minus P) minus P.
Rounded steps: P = 0.7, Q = 12.54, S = 1.69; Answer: 7.8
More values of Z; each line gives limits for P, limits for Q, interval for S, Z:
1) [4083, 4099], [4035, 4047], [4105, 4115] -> 9.1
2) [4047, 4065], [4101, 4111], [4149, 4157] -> 3.3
